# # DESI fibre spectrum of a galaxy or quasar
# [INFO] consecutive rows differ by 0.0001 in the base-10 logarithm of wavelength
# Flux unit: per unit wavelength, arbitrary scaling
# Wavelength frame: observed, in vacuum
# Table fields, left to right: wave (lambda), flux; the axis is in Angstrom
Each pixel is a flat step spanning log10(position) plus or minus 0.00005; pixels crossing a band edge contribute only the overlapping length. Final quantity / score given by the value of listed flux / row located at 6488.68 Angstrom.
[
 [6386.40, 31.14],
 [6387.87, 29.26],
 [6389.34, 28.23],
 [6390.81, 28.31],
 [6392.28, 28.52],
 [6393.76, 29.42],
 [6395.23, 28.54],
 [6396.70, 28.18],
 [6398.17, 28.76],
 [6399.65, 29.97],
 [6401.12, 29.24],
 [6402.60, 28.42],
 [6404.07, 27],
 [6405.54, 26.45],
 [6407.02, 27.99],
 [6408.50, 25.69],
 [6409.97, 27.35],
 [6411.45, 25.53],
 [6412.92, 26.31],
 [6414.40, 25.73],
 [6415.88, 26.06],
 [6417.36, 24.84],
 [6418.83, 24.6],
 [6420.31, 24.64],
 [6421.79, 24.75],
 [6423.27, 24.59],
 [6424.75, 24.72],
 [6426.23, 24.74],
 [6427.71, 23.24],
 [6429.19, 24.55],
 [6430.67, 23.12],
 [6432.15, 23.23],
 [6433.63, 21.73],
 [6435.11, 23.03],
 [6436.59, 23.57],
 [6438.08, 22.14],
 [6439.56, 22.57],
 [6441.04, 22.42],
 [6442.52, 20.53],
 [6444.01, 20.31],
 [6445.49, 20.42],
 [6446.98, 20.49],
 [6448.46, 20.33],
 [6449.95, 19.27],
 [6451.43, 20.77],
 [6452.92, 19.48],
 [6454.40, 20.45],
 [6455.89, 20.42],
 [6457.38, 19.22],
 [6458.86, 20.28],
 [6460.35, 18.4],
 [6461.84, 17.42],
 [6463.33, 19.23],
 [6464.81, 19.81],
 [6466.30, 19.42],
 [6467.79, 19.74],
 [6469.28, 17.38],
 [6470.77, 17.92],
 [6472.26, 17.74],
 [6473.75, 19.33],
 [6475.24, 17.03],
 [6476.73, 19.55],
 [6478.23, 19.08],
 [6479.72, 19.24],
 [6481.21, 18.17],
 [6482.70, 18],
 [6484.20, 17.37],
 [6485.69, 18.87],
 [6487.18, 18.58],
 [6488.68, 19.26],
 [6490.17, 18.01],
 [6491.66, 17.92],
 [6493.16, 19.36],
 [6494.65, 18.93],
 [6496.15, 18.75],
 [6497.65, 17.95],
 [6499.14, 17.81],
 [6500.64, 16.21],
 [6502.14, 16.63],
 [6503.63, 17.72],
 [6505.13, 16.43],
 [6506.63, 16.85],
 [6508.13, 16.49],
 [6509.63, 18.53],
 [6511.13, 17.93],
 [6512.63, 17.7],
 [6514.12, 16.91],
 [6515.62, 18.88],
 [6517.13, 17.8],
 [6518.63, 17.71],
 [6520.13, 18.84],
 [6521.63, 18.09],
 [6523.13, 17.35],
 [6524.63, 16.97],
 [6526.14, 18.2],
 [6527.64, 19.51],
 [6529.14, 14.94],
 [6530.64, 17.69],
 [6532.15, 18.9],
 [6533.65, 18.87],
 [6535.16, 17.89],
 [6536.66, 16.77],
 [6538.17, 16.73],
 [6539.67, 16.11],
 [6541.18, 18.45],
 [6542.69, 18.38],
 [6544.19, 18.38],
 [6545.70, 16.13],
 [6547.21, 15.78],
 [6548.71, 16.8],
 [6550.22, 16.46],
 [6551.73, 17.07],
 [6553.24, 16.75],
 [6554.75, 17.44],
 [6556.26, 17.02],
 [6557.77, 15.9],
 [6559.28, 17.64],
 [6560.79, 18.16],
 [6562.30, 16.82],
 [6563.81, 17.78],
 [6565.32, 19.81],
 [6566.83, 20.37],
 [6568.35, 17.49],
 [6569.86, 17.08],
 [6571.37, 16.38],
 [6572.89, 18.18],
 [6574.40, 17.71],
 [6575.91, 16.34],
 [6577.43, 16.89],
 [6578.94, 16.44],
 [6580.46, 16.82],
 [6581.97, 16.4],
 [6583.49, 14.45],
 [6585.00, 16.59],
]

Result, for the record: 19.26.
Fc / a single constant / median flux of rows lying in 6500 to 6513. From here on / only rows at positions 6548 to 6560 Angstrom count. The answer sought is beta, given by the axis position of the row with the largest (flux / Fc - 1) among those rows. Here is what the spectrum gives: 6559.28 Angstrom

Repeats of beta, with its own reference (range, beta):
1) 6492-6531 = 6527.64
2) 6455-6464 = 6455.89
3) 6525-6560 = 6527.64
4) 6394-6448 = 6399.65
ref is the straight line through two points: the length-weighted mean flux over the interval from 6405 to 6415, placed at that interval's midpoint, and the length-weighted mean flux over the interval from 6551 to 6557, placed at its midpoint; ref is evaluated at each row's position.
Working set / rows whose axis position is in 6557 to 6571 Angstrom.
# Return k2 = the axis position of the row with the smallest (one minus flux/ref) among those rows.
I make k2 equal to 6566.83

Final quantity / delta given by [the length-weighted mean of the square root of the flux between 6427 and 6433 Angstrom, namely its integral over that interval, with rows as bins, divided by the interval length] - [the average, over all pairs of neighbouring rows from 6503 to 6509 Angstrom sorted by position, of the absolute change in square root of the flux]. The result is 4.77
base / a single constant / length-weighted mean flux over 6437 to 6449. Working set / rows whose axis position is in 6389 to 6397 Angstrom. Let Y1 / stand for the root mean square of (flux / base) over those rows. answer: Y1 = 1.34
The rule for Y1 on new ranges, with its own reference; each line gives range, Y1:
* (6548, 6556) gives 0.80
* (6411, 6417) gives 1.22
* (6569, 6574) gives 0.81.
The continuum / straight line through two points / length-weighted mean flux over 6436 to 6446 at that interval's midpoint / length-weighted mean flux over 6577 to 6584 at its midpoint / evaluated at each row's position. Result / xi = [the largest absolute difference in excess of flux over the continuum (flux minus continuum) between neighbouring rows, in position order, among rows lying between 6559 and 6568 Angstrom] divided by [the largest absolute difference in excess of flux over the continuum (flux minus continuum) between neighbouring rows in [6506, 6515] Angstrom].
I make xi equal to 1.00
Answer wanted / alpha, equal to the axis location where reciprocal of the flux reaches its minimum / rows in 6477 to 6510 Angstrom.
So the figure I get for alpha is 6493.16 Angstrom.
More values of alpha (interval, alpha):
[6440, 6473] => 6441.04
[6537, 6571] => 6566.83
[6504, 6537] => 6527.64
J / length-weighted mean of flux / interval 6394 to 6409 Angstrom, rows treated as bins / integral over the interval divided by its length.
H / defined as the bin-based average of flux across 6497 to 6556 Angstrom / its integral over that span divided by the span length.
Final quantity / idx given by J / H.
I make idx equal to 1.61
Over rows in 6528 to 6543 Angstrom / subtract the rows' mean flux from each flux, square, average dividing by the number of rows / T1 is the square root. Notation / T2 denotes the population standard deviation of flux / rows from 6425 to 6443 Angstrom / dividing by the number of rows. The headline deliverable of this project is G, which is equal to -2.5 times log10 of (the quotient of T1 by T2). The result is -0.12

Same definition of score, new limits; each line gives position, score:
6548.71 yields 16.8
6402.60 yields 28.42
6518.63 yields 17.71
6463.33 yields 19.23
